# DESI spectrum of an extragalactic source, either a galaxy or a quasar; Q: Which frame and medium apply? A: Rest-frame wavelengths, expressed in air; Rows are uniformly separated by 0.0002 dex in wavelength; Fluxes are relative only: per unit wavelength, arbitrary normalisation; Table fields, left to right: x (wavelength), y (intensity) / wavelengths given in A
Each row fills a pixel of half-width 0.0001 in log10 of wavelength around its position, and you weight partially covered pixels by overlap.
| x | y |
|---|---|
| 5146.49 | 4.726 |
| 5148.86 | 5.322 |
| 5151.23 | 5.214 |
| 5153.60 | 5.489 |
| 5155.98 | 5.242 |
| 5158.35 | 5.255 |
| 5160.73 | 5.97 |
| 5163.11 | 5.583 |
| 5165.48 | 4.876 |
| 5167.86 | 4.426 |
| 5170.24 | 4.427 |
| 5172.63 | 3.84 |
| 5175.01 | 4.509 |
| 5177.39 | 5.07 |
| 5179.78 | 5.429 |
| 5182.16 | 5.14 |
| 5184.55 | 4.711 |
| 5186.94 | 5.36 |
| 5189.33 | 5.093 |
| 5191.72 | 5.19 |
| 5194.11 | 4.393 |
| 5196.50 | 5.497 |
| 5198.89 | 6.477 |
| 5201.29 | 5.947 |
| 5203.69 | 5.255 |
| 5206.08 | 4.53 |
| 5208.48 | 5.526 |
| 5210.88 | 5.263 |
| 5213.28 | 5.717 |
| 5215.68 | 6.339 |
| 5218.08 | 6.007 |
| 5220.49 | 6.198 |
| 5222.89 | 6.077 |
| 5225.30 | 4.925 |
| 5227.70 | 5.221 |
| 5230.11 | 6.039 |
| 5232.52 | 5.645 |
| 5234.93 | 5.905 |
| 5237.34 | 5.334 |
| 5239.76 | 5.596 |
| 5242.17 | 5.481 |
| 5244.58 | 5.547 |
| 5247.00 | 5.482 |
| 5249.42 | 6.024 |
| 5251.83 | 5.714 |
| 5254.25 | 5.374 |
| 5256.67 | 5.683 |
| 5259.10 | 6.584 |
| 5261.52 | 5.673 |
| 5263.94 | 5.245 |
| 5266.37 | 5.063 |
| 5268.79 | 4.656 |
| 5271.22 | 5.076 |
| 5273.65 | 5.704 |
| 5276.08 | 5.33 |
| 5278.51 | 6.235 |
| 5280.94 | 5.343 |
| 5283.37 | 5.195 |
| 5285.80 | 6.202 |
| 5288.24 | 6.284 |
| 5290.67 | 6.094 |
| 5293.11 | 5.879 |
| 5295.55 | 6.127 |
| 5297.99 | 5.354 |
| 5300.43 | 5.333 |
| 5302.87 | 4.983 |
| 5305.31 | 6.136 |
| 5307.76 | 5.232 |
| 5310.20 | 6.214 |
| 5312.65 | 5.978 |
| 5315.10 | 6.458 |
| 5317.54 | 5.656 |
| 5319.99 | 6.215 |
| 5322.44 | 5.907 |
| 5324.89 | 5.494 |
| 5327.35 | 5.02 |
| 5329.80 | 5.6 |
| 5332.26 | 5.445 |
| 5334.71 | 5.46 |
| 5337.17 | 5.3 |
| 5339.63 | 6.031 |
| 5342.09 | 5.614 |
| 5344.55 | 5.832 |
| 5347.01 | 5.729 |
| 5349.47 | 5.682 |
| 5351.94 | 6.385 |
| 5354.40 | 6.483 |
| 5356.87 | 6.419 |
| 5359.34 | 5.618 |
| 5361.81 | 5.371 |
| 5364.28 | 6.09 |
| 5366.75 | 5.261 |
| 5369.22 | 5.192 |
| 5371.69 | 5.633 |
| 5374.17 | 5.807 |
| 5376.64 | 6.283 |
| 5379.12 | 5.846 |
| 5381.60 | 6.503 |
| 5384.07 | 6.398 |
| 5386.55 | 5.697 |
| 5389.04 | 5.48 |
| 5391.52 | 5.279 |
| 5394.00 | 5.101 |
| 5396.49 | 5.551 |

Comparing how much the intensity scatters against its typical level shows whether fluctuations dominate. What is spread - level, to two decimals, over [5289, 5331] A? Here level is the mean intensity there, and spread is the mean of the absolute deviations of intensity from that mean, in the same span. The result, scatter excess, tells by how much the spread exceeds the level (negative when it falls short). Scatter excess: -5.36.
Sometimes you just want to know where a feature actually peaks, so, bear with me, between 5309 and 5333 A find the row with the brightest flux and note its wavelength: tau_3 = 5315.10 A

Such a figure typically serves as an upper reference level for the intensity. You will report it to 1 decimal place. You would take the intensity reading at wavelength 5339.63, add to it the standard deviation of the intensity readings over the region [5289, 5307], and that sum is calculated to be 6.5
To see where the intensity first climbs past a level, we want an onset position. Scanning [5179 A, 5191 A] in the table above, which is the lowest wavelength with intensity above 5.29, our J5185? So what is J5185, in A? 5179.78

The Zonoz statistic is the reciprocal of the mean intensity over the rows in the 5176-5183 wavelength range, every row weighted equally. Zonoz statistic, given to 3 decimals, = 0.192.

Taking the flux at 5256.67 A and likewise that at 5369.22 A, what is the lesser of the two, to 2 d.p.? 5.19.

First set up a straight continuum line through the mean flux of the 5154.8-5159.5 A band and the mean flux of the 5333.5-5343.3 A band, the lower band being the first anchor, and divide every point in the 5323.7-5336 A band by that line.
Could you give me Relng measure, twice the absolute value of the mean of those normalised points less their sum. 7.74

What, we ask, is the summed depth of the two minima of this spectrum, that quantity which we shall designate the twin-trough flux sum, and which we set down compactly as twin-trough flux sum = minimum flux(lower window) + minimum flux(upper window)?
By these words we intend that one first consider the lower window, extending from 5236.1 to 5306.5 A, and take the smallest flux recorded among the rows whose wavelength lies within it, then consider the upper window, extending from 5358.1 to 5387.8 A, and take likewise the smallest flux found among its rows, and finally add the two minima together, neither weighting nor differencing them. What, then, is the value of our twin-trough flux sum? 9.85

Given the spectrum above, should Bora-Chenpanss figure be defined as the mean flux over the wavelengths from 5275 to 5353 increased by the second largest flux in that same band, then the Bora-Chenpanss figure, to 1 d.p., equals 12.1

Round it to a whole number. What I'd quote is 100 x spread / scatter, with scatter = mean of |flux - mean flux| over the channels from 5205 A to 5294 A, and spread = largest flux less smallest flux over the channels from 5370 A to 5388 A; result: 227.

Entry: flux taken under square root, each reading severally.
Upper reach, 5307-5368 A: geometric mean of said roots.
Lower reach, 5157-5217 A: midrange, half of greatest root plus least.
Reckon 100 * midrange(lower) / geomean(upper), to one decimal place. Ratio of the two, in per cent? 93.8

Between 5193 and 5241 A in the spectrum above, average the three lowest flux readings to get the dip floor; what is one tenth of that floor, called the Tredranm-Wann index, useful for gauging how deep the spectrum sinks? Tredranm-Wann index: 0.46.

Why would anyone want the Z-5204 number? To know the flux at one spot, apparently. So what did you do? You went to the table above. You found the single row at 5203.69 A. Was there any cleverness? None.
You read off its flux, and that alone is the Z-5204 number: 5.255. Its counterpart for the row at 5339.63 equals 6.031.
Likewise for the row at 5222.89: 6.077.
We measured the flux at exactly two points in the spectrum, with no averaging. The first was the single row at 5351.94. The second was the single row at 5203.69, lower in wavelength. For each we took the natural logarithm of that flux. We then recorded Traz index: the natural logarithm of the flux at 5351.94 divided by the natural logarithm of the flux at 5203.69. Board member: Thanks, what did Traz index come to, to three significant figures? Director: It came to 1.12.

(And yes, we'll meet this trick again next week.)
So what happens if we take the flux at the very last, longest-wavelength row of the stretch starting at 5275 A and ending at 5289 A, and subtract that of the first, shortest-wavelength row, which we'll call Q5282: 1.0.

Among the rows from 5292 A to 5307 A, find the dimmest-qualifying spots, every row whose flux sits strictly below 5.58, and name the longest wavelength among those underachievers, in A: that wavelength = 5302.87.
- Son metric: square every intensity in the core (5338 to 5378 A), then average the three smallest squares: 27.8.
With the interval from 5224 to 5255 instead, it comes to 26.7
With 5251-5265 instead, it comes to 29.5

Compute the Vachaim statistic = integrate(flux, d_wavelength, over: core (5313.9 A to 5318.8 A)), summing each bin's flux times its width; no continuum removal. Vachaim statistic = 30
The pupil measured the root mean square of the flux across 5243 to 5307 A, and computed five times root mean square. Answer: 28.2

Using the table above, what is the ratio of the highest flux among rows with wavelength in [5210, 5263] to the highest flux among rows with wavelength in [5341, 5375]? 1.02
